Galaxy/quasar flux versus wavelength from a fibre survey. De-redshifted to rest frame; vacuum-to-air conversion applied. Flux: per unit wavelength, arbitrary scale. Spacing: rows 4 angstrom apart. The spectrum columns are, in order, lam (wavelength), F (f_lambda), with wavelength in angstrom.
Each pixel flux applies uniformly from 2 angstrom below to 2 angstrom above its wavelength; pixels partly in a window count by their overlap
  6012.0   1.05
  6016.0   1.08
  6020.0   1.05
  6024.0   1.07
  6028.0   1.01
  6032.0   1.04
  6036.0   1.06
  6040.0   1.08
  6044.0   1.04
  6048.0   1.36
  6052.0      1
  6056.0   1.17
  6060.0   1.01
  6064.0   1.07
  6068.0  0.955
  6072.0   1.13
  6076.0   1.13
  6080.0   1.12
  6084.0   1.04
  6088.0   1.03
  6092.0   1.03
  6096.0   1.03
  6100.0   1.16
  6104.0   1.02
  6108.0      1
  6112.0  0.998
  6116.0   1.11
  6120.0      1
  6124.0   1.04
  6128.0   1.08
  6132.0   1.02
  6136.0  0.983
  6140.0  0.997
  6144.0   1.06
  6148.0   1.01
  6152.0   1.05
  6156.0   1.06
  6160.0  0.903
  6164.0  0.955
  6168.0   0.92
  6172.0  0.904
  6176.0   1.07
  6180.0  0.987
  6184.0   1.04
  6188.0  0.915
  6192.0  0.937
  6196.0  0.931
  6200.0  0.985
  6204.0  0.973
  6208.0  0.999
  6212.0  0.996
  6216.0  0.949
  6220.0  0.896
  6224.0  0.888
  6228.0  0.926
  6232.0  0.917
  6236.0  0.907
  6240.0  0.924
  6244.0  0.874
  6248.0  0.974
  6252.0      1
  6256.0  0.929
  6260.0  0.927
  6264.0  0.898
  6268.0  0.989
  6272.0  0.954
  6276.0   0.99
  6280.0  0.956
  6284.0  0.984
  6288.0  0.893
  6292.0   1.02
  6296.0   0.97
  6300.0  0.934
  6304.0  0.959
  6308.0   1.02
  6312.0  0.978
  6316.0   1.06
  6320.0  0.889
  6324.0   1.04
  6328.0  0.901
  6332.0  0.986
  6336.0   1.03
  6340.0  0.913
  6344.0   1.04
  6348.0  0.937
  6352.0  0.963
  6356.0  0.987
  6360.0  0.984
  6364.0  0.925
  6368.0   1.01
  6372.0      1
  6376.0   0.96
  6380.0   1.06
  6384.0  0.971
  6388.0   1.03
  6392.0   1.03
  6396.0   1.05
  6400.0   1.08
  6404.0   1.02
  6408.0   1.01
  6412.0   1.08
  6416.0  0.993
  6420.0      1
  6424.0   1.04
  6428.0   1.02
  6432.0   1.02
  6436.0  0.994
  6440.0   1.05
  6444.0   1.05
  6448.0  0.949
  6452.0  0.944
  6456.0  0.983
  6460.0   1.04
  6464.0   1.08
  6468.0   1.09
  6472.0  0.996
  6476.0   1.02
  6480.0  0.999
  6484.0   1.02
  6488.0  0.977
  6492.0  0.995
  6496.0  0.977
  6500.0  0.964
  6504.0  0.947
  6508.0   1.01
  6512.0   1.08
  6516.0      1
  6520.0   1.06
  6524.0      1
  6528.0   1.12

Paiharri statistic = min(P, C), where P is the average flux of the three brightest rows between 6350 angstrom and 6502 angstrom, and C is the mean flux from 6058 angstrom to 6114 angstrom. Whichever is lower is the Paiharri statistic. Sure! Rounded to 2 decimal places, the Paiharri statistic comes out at 1.05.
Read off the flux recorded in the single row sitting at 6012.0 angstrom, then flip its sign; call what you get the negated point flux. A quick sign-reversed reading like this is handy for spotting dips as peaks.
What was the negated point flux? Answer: -1.05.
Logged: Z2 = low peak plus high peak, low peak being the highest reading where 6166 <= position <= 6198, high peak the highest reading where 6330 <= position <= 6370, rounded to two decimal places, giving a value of 2.11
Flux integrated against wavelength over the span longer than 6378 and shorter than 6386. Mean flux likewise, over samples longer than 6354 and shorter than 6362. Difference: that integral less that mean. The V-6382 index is 7.14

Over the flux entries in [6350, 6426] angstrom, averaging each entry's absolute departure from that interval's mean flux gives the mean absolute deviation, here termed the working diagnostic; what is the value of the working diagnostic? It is 0.0325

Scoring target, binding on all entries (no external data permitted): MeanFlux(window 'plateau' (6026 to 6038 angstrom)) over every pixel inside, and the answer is 1.04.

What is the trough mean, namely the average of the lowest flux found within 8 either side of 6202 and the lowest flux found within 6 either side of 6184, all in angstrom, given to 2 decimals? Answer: 0.92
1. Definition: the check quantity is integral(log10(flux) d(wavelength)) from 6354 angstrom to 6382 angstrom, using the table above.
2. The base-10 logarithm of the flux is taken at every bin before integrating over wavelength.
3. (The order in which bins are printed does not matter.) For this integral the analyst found -0.14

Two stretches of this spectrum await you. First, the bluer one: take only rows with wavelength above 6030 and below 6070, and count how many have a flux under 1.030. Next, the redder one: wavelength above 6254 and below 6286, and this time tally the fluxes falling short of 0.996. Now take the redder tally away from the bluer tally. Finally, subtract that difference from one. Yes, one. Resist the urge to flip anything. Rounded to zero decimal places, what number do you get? 6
